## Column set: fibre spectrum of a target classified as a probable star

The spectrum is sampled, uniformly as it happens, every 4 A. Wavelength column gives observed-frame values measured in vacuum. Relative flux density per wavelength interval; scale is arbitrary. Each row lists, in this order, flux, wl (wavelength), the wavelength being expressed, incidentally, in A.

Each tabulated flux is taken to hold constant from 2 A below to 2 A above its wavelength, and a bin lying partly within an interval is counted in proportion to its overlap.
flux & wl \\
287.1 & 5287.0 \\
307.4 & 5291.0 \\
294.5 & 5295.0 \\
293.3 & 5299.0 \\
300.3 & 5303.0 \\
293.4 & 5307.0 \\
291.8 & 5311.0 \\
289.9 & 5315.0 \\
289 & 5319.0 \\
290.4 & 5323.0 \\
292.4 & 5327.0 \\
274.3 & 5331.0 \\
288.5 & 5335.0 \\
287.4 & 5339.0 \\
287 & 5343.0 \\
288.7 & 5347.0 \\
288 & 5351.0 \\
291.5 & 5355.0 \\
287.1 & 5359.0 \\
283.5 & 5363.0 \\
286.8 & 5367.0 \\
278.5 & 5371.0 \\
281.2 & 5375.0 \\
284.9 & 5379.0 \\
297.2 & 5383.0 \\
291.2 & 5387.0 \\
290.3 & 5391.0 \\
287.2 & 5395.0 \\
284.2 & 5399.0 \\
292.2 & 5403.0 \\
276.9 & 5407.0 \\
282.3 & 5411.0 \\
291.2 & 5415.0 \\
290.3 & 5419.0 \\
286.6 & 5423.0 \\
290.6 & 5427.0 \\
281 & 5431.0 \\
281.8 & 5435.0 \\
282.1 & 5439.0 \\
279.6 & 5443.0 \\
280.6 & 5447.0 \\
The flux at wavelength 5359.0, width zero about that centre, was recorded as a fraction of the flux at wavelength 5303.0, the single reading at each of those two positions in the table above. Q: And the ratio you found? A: 0.96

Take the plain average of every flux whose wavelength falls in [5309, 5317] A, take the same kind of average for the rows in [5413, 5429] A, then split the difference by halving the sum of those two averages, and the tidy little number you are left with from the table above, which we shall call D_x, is 290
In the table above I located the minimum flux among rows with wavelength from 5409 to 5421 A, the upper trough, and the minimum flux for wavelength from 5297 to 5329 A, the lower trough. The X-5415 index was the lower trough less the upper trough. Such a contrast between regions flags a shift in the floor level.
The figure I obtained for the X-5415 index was 7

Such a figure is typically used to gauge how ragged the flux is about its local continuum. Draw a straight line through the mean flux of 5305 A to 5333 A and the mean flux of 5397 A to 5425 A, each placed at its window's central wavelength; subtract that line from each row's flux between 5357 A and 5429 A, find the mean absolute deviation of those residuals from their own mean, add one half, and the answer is 4.79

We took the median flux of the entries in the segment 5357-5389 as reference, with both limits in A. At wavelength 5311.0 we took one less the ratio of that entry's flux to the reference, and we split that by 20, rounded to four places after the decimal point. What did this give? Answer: -0.0010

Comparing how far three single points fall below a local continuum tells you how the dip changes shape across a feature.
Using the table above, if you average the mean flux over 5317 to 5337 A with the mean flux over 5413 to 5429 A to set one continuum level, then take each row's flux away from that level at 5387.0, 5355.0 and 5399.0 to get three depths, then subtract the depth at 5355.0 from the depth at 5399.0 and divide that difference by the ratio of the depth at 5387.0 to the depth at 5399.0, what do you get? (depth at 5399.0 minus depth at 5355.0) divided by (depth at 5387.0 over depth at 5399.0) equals -10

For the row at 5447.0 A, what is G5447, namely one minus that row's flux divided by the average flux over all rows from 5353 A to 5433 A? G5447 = 0.021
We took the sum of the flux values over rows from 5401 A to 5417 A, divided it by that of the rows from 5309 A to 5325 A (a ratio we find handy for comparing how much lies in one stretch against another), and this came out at 0.98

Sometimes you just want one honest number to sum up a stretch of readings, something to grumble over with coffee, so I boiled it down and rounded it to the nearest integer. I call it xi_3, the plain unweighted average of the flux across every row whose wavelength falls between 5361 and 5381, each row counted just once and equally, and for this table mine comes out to 283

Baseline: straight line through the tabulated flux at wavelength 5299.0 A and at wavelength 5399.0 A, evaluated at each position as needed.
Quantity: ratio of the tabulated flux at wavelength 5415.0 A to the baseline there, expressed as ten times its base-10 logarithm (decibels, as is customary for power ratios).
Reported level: 0.13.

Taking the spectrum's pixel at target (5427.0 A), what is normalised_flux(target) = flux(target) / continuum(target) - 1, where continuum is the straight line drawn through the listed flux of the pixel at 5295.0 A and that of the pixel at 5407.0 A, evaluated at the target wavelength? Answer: 0.062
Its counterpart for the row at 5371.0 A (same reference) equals -0.014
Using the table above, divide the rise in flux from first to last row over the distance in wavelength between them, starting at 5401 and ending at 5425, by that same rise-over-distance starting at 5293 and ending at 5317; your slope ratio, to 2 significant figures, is 1.2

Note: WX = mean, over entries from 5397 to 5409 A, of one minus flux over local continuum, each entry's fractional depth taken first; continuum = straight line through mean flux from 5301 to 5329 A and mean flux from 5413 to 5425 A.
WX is 0.019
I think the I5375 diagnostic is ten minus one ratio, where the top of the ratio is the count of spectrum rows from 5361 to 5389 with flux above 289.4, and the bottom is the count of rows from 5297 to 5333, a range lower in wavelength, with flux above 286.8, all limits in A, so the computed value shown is 9.75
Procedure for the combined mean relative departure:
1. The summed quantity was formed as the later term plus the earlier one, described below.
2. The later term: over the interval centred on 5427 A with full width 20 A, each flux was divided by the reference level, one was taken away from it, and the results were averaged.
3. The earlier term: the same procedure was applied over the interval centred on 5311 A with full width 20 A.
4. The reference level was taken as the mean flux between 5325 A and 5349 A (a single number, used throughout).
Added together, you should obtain 0.022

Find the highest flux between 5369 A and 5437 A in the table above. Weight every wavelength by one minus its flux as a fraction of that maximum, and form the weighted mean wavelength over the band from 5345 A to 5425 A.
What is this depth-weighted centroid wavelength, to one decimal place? 5385.1 A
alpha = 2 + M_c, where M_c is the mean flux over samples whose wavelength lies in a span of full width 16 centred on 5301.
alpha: 297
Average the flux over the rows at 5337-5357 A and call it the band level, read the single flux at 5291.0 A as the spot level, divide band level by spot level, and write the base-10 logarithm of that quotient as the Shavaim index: -0.028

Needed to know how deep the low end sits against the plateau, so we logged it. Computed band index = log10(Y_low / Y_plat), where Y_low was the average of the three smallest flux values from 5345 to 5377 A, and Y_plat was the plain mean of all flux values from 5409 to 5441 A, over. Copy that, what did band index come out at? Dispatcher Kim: -0.007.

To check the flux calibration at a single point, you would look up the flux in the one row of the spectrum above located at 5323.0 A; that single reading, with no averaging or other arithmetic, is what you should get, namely 290.4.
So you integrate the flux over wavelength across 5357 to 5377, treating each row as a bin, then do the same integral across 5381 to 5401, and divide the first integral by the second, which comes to 0.98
